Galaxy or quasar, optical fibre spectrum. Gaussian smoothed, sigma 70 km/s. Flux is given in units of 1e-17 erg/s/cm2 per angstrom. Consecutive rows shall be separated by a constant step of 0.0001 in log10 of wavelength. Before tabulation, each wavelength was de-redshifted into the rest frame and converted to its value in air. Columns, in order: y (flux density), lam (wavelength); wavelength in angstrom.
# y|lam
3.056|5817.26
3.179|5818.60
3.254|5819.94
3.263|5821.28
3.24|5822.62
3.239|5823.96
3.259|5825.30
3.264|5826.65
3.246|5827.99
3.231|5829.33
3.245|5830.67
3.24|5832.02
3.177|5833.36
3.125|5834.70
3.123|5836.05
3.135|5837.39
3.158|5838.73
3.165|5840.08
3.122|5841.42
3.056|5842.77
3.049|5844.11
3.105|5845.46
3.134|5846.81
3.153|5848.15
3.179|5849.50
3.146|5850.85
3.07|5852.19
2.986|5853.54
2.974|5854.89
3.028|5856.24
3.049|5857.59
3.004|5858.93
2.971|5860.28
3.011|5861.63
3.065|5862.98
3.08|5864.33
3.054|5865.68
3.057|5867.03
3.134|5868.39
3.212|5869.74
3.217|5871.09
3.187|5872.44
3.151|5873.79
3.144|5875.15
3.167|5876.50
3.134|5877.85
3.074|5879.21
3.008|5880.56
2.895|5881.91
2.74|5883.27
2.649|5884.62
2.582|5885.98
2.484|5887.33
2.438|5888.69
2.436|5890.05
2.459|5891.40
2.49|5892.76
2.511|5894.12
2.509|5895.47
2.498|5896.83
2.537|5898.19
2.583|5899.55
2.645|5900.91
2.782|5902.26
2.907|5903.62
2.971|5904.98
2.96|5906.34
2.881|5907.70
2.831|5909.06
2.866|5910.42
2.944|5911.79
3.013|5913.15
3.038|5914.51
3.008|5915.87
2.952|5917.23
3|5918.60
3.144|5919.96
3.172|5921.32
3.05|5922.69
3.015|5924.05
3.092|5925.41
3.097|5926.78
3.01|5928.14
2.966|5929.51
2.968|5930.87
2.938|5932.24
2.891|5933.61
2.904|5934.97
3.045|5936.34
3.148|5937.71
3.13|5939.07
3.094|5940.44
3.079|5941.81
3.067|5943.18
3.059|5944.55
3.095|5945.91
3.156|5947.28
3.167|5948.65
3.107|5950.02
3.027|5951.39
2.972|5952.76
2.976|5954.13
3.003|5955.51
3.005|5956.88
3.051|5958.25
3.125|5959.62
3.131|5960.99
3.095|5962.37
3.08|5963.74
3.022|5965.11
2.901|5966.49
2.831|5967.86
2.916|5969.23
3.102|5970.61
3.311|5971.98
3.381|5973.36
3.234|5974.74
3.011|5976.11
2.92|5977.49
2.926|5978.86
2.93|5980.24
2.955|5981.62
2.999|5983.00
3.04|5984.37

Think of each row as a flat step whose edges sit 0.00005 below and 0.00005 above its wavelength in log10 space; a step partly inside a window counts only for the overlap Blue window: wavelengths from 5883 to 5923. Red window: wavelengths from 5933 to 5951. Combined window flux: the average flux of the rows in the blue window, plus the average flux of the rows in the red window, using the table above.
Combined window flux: 5.8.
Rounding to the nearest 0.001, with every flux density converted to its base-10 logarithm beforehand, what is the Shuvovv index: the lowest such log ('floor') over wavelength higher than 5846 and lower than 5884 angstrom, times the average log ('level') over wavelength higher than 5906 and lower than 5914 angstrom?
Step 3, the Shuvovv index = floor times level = 0.203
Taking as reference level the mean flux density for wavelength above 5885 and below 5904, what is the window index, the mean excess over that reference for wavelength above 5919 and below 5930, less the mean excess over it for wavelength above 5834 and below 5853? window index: -0.1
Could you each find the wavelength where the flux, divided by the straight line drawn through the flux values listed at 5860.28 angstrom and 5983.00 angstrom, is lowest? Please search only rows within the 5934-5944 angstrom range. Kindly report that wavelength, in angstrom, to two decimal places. 5934.97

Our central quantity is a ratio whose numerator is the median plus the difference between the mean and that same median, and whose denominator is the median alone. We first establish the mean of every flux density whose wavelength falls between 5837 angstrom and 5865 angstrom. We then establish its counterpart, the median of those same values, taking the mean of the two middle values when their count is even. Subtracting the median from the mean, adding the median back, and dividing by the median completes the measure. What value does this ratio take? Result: 1.003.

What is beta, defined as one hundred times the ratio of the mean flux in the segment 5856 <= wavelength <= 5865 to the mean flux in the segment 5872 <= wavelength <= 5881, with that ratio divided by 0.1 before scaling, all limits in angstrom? 970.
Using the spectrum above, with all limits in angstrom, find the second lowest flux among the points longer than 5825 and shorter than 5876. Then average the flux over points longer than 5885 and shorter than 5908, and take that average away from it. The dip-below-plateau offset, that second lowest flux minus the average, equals 0.35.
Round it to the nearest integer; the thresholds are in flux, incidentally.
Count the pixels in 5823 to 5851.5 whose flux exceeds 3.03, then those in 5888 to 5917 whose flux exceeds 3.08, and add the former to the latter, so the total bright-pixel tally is 21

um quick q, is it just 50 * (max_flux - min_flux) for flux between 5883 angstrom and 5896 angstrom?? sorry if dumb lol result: 15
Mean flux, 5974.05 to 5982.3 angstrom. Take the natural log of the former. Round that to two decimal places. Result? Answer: 1.10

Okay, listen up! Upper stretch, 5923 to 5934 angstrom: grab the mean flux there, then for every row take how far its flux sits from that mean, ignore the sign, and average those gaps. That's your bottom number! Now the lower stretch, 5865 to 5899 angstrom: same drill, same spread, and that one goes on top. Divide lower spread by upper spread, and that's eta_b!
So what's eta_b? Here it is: 5.2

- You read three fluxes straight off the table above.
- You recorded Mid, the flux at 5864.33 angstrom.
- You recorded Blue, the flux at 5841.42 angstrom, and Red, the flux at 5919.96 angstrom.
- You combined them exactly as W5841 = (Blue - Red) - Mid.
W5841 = -3.10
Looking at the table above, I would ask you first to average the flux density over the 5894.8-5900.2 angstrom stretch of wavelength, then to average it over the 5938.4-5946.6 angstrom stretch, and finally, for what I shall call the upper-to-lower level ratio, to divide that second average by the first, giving 1.22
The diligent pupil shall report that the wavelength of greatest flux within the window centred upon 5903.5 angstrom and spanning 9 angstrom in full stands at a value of 5904.98 angstrom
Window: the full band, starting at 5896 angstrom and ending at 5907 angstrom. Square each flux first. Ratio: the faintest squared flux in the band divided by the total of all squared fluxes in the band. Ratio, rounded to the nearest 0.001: 0.104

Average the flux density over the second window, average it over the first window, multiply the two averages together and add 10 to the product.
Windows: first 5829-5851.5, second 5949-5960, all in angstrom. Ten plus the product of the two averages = 19.6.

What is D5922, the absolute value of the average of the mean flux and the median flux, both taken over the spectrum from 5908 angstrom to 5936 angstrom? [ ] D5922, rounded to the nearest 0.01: 3.00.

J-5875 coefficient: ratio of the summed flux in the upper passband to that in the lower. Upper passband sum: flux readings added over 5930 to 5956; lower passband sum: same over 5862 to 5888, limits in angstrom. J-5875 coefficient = 1.01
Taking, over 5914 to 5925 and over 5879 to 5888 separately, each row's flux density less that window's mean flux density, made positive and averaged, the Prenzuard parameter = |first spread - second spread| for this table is 0.129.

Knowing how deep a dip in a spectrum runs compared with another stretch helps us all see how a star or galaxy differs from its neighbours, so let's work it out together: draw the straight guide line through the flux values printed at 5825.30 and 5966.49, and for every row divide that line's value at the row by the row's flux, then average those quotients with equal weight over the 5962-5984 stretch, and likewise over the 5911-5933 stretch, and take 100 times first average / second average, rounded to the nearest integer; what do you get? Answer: 96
